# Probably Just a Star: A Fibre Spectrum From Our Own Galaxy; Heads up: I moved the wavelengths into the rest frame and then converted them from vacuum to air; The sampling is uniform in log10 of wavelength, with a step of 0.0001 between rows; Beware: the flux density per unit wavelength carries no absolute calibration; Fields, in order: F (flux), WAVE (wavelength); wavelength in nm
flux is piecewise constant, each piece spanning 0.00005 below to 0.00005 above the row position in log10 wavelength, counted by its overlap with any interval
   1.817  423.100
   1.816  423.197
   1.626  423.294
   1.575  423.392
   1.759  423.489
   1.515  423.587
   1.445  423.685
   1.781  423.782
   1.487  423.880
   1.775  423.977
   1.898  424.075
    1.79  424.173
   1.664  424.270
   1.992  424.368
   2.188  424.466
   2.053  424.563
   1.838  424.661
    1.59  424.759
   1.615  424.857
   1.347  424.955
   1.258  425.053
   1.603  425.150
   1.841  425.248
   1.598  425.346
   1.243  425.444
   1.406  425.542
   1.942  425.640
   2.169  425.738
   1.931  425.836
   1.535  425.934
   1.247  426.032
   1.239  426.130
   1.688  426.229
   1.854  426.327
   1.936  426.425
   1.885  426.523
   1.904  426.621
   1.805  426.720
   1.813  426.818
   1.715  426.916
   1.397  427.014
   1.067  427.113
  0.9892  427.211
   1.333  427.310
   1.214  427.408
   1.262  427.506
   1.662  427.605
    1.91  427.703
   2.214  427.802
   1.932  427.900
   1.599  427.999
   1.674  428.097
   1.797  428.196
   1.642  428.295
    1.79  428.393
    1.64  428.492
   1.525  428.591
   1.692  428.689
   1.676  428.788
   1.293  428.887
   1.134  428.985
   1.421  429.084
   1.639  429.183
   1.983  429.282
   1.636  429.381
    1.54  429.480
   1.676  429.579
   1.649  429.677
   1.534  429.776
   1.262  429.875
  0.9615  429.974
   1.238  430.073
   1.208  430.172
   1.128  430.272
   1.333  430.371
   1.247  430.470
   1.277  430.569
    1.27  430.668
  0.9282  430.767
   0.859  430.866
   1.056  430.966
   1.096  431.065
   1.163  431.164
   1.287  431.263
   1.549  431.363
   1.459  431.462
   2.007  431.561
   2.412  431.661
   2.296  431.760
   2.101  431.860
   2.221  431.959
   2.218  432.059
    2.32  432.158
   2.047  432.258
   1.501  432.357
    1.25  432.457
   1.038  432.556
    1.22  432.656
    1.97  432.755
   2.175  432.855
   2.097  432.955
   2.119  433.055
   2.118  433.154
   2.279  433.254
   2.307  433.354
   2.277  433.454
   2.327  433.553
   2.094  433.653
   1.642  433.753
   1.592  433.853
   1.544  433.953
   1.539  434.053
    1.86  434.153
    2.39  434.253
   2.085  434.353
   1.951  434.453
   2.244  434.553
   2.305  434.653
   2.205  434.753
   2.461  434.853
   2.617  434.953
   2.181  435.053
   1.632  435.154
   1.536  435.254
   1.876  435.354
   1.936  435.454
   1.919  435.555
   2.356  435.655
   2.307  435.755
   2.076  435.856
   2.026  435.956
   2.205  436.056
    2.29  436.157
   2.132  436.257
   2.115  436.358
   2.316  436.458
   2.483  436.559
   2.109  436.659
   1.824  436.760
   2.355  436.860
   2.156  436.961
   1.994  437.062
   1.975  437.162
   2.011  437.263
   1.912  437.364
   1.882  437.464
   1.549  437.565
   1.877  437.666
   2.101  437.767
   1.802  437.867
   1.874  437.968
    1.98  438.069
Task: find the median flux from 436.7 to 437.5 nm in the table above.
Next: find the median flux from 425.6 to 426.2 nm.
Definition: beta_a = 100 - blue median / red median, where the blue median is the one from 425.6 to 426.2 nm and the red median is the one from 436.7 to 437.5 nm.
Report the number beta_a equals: 99.1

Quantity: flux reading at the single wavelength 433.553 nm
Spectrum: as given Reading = 2.327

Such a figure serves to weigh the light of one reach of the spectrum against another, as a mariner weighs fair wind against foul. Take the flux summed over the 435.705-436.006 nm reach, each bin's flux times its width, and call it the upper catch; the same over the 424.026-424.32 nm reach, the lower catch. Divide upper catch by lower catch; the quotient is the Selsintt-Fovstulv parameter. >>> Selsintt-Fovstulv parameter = 1.23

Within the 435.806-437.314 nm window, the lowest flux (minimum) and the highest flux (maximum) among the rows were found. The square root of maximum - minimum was 0.81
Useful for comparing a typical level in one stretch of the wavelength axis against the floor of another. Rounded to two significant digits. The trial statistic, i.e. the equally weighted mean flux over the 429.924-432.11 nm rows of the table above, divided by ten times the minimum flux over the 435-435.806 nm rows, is 0.096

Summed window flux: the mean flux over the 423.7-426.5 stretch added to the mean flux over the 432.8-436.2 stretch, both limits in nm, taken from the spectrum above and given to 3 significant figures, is 3.77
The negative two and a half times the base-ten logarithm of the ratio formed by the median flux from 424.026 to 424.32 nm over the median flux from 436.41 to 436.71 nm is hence 0.28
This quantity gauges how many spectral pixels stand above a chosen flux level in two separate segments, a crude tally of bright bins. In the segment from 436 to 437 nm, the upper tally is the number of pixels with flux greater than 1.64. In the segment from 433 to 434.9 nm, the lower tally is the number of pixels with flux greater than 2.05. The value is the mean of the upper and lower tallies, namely 11.5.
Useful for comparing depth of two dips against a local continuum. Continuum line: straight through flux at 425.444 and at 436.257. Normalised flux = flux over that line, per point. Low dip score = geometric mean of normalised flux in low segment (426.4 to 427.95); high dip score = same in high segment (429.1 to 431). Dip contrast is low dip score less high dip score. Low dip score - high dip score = 0.34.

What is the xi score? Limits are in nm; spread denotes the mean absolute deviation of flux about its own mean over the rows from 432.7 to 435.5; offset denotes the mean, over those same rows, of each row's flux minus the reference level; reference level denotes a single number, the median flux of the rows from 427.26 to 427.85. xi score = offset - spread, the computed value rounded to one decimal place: 0.3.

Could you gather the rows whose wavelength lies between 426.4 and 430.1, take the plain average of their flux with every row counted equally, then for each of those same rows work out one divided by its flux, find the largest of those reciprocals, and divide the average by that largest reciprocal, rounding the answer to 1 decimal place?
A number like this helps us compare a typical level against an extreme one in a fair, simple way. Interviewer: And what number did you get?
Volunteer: 1.5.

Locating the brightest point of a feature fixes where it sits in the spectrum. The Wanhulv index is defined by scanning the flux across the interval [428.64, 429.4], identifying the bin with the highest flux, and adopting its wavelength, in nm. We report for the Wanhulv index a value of 429.282 nm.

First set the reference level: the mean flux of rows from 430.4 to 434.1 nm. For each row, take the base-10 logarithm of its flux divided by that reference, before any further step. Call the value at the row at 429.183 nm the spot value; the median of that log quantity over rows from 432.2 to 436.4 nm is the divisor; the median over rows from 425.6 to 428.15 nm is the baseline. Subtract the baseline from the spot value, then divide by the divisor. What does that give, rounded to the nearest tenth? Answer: -0.2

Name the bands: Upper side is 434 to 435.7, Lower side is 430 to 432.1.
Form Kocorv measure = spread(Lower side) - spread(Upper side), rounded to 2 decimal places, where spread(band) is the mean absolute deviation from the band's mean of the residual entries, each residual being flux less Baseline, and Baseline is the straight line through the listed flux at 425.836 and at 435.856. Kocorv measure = 0.14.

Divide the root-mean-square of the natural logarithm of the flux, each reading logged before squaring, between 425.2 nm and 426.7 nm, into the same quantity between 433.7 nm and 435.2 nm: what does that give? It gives 1.31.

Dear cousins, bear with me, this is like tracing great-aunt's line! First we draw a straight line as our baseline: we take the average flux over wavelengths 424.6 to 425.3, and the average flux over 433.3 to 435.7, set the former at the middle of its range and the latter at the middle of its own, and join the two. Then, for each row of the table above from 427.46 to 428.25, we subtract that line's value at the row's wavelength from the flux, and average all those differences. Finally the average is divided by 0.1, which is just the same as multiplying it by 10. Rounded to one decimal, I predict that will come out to 0.3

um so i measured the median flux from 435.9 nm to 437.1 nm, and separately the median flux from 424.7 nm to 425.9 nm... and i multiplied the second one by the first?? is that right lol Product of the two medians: 3.43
